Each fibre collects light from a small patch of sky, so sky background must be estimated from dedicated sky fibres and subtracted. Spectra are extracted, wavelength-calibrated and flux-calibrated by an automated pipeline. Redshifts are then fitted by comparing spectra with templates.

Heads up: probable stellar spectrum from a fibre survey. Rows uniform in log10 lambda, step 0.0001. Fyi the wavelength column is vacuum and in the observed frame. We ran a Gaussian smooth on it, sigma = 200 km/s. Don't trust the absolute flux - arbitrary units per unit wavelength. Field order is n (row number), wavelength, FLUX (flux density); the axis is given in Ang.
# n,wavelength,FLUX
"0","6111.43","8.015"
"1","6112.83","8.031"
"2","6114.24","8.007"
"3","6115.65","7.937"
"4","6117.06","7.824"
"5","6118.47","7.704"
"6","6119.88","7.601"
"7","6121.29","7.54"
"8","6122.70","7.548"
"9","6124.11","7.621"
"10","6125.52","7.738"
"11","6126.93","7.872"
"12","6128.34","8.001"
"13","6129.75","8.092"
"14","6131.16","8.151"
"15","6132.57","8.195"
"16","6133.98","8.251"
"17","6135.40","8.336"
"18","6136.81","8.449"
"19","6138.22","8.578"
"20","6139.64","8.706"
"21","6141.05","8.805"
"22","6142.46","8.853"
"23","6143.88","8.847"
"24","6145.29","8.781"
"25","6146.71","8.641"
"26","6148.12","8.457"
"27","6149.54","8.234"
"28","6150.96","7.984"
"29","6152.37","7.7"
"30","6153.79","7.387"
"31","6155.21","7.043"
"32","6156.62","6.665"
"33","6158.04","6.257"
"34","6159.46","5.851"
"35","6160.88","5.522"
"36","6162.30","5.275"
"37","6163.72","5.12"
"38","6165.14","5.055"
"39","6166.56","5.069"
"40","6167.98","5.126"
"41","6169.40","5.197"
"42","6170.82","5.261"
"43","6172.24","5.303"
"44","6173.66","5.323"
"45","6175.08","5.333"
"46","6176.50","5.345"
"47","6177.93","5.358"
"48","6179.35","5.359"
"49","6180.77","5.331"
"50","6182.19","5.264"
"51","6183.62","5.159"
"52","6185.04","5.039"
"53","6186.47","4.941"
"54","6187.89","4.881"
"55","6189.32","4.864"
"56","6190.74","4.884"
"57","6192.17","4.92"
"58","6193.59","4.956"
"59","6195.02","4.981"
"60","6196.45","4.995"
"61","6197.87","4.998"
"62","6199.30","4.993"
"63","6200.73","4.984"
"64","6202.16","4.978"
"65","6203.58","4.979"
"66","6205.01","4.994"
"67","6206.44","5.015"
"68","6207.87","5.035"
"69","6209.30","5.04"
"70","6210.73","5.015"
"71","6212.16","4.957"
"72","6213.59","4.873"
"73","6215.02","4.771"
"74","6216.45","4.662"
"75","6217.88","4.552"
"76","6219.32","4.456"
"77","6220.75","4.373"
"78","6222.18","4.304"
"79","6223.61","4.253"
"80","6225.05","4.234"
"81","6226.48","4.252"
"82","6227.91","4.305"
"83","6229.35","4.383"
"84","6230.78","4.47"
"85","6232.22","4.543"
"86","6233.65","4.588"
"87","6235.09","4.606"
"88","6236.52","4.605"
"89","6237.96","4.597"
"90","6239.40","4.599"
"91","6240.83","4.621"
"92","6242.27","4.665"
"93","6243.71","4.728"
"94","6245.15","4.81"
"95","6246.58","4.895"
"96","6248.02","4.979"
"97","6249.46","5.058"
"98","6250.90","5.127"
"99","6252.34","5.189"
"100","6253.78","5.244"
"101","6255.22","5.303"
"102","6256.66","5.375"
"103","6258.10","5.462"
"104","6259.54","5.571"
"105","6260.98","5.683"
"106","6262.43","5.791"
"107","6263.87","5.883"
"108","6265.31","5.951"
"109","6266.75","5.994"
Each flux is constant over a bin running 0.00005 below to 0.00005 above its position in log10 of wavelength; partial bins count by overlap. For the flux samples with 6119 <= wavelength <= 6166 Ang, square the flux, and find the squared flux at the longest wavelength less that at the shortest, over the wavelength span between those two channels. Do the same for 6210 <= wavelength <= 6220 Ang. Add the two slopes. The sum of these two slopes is -1.3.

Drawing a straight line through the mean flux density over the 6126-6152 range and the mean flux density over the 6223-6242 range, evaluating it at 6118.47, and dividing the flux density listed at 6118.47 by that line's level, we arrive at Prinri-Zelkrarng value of 0.83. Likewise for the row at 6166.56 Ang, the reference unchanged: 0.70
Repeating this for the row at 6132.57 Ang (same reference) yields 0.95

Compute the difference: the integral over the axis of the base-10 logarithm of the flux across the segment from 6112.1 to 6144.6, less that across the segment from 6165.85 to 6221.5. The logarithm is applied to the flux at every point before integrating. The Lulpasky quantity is -9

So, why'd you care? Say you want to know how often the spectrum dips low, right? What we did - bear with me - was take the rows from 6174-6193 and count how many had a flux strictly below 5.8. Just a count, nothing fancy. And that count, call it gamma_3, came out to 13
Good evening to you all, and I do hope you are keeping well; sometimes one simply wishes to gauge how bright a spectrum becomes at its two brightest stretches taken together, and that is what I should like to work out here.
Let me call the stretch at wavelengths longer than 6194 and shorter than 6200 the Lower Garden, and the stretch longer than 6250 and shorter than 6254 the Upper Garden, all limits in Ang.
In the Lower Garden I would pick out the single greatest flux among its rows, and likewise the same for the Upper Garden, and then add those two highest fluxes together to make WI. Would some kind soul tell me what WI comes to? 10.2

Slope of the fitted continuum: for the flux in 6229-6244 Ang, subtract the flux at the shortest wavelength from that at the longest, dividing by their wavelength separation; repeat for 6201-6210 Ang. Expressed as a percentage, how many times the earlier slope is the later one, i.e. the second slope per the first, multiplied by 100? 36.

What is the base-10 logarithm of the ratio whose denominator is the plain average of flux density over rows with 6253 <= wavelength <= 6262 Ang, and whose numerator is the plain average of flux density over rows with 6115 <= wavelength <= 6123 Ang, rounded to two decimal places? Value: 0.15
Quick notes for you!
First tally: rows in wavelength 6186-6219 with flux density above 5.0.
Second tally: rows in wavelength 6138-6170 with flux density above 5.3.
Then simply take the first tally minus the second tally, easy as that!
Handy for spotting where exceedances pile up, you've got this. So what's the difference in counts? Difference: -13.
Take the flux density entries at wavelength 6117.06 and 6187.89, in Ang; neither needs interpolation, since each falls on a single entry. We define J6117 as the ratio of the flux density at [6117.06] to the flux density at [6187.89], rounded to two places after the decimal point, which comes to 1.60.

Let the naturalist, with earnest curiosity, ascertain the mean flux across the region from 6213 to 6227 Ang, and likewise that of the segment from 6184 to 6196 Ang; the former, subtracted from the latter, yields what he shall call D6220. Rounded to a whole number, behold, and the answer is 0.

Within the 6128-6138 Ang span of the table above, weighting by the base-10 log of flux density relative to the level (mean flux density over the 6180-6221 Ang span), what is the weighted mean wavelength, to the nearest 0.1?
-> 6132.7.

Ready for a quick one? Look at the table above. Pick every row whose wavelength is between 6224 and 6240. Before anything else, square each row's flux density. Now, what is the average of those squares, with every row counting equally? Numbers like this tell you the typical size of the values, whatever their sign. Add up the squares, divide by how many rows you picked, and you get 20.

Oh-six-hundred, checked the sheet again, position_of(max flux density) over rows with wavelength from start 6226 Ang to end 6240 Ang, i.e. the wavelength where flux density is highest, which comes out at 6235.09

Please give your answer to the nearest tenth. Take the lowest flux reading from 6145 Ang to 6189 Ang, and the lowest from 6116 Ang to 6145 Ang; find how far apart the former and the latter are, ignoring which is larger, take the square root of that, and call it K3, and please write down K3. 1.6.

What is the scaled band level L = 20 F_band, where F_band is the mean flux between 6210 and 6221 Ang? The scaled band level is 94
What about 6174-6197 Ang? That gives 102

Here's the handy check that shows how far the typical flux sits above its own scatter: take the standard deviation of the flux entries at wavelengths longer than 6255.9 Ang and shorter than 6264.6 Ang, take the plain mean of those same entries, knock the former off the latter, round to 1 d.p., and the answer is 5.4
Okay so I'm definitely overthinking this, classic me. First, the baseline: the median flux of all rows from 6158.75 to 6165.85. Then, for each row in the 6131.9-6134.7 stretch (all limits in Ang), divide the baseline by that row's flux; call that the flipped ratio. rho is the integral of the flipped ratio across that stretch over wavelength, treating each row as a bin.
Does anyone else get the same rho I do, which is 2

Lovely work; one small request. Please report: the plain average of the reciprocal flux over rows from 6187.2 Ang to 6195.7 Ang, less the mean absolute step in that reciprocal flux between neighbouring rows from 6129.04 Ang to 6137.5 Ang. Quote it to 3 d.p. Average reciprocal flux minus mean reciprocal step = 0.202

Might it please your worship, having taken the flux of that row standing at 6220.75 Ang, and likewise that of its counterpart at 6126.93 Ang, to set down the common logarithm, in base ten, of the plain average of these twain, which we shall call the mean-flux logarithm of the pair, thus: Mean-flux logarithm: 0.79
